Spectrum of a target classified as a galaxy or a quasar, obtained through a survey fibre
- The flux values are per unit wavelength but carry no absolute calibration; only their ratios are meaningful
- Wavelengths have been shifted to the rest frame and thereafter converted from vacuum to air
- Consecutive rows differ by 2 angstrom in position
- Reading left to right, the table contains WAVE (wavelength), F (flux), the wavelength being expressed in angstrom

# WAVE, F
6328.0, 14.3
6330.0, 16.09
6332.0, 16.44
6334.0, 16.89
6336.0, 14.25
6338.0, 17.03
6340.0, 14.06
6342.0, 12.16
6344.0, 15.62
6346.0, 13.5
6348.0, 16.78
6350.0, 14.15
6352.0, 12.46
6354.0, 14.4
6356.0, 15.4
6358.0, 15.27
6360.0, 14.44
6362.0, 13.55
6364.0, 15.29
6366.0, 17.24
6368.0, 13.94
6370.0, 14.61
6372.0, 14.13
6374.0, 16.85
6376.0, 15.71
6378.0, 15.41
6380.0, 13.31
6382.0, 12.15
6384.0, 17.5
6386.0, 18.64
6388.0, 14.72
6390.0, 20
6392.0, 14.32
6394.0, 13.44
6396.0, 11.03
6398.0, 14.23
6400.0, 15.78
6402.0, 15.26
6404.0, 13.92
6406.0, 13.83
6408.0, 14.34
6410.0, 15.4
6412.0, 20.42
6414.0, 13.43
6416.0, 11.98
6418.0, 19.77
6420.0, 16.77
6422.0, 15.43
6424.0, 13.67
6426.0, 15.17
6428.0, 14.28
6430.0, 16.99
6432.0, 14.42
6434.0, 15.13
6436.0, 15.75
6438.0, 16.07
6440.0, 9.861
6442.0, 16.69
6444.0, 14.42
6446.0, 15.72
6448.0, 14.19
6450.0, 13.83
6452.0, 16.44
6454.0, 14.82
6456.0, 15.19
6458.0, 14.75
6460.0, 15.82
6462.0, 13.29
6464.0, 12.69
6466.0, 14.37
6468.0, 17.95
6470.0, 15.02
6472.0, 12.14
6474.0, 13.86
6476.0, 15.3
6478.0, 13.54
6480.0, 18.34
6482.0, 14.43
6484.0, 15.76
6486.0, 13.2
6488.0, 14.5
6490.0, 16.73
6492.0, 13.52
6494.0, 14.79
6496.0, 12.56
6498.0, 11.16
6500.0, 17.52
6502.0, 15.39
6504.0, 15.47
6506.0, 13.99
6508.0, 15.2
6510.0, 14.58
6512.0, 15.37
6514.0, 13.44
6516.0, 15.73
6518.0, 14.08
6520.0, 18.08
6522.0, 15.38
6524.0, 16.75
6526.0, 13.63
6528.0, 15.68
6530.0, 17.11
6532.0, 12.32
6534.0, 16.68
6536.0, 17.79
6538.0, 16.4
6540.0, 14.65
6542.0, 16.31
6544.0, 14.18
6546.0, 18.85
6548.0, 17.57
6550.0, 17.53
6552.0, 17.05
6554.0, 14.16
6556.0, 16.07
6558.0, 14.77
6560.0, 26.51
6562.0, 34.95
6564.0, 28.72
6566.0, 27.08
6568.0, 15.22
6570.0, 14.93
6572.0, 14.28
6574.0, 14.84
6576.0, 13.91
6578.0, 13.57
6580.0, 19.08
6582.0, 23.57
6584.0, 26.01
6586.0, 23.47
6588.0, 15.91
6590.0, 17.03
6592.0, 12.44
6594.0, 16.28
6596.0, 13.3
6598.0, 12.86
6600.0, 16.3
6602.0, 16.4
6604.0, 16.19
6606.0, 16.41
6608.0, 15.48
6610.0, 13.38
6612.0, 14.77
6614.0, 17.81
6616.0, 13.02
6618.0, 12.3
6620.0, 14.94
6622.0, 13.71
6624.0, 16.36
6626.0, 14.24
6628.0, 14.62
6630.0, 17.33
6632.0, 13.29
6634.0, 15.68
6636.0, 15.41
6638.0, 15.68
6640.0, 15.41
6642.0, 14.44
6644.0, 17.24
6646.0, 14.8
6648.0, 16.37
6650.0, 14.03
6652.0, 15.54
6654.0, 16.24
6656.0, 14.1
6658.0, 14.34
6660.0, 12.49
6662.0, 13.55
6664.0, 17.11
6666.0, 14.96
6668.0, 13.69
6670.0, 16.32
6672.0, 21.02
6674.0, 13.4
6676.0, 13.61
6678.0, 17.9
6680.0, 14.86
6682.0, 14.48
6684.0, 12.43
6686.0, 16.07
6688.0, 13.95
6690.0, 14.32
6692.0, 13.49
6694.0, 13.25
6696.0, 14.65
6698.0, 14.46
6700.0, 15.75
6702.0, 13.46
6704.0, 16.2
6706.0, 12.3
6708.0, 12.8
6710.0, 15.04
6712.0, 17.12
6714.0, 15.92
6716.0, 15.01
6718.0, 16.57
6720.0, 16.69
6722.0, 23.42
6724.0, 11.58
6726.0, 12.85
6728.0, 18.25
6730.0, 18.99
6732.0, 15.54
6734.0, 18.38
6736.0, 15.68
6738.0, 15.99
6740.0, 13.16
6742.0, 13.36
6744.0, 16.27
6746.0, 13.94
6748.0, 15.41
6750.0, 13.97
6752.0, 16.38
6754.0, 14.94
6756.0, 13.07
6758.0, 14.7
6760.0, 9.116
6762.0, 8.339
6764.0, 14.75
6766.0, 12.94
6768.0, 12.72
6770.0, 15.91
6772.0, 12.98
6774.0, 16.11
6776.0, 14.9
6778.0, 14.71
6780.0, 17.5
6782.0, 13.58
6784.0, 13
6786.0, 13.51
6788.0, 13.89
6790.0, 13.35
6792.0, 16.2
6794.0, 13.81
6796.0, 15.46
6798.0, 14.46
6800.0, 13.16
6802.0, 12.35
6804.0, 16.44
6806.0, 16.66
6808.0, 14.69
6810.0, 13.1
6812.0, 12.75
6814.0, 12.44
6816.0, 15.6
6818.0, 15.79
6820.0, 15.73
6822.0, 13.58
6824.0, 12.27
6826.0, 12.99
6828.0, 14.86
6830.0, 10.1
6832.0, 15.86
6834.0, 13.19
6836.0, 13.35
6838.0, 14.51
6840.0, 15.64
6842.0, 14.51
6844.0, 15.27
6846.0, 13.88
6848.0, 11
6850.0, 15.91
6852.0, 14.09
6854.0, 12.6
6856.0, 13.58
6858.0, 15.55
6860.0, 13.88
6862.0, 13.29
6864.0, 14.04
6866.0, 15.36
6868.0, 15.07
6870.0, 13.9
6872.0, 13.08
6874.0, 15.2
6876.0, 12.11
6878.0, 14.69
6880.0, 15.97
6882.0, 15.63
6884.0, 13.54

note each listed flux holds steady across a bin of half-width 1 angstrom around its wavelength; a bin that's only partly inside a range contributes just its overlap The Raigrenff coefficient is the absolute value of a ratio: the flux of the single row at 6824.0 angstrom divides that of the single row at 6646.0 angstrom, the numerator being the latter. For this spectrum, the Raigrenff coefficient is 1.21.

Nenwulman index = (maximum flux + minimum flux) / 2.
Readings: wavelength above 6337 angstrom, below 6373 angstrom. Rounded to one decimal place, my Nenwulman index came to 14.7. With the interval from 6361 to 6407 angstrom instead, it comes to 15.5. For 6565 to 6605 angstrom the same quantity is 19.8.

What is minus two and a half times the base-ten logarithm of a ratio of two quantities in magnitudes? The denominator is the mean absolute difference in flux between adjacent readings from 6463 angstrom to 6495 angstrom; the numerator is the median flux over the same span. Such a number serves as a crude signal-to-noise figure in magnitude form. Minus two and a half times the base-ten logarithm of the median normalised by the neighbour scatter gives -1.9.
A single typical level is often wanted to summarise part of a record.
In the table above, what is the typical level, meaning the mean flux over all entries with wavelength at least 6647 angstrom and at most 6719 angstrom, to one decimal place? 14.9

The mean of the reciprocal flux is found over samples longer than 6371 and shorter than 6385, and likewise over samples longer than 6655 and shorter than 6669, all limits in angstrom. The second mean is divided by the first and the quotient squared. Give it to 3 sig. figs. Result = 1.08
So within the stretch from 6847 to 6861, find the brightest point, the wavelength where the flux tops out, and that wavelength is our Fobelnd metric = 6850.0 angstrom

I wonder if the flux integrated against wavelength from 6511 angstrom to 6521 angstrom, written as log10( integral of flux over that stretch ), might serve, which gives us 2.19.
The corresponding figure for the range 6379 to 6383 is 1.71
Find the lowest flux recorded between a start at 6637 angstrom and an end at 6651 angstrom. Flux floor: 14.03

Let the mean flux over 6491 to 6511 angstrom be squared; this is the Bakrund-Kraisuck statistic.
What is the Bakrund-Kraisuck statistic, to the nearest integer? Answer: 208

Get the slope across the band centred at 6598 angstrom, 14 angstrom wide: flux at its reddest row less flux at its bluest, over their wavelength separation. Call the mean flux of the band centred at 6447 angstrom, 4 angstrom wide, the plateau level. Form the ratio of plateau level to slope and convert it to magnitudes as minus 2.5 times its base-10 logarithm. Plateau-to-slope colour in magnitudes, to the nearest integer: -4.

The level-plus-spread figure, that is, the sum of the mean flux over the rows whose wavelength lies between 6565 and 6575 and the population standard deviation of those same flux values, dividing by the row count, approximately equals 22.2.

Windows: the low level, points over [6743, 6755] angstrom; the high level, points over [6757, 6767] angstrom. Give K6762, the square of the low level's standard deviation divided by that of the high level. 0.1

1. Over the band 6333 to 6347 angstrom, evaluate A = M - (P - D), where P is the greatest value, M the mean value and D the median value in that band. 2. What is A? 12.0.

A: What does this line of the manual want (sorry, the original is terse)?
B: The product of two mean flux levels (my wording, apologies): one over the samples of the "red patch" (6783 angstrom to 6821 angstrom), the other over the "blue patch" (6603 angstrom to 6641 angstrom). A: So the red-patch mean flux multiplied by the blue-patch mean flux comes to 216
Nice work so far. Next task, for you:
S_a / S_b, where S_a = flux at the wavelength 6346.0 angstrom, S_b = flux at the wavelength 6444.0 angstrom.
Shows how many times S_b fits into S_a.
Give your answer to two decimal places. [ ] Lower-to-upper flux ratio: 0.94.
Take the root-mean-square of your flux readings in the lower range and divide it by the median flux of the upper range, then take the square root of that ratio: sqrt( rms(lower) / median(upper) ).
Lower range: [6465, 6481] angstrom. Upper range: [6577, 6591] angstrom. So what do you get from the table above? 0.89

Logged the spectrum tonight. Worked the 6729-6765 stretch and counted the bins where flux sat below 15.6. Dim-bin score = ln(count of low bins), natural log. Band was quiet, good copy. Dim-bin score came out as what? 2.5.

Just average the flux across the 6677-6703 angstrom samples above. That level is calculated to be 14.5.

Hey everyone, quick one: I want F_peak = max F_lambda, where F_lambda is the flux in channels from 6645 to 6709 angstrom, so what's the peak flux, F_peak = 21.02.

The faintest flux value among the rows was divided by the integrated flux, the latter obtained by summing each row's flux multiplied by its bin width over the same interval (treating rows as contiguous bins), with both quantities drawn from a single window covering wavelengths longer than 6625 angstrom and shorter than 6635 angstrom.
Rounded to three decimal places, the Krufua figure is 0.088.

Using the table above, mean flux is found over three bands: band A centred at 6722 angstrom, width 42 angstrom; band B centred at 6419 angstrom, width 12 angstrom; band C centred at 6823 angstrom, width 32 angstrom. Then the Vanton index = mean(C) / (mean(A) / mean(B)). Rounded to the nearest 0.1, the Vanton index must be 13.4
